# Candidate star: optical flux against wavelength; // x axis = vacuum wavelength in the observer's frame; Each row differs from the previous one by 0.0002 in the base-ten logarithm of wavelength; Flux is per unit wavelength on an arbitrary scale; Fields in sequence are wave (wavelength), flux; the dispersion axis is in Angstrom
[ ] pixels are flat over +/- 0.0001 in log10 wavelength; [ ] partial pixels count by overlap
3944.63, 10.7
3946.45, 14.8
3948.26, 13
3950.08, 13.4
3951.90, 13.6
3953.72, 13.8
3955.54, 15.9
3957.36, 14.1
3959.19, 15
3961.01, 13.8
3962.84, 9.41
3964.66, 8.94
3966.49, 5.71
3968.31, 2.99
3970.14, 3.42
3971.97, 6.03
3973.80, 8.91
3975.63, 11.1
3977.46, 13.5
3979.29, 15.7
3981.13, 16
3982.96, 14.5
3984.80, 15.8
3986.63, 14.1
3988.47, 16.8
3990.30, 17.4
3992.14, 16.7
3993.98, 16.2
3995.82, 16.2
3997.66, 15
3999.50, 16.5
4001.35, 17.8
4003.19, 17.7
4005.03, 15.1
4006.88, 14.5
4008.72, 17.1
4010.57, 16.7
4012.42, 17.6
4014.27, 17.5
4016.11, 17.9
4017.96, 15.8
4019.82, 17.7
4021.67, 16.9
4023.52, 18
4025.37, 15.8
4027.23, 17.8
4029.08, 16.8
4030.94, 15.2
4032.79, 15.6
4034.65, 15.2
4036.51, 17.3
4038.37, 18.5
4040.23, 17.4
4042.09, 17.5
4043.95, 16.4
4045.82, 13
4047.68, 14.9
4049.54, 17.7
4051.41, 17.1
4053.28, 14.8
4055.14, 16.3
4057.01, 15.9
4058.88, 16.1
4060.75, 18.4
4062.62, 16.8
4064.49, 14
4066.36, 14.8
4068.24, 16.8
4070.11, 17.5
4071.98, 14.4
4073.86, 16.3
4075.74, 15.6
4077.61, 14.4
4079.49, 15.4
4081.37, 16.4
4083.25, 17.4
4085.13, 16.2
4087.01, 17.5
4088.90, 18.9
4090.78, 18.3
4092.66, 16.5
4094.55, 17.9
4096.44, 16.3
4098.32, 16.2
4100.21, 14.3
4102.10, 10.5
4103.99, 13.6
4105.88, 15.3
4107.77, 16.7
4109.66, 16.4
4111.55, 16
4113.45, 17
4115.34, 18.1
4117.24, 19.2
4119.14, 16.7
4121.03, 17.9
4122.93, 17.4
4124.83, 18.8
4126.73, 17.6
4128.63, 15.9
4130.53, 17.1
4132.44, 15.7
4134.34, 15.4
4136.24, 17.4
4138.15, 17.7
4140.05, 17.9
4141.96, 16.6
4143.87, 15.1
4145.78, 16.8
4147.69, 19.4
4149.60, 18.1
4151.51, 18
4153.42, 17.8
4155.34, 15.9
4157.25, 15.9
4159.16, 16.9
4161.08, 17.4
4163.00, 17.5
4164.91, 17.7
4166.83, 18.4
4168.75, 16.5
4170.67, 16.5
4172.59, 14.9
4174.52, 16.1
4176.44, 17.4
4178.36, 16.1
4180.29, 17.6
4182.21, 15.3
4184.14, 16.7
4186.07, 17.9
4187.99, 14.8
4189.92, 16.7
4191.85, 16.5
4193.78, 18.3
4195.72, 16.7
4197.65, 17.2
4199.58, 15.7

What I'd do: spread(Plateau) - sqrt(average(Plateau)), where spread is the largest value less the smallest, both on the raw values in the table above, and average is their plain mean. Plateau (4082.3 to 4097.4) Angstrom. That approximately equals -1.5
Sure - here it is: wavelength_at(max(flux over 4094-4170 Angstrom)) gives 4147.69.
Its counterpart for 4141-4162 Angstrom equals 4147.69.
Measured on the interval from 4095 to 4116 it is 4115.34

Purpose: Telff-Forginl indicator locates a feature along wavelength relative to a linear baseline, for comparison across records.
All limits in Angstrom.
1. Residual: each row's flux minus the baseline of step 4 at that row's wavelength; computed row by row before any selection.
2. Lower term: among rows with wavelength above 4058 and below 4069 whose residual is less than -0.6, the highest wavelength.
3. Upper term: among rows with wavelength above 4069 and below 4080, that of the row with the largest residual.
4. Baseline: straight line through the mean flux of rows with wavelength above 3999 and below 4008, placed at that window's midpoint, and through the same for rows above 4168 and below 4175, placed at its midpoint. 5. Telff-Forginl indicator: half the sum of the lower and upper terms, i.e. 4068.2 Angstrom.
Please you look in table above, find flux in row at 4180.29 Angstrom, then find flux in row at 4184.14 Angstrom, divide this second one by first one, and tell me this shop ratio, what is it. 0.95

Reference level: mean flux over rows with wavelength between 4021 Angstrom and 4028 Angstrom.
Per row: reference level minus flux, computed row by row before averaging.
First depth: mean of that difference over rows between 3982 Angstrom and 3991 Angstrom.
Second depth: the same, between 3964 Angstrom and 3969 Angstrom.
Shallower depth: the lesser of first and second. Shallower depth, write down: 1.4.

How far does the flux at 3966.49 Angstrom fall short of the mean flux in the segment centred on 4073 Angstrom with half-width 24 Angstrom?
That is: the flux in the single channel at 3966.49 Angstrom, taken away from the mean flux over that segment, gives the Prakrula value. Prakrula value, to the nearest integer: 11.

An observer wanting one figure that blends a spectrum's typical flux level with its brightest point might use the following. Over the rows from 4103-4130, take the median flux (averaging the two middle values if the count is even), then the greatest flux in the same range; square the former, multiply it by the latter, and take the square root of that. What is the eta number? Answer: 73.8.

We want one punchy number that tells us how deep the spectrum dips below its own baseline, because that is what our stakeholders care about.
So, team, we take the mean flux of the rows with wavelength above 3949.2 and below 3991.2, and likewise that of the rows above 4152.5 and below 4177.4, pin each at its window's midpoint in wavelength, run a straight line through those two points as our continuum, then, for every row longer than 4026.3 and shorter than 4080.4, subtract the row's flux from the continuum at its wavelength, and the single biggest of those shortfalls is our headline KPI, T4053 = 1.0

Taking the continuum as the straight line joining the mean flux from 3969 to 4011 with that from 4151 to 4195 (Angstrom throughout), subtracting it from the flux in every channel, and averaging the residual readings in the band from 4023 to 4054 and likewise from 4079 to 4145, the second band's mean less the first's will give -0.75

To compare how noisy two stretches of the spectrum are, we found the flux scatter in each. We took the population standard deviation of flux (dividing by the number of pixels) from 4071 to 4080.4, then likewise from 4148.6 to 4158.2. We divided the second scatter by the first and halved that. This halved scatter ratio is 0.694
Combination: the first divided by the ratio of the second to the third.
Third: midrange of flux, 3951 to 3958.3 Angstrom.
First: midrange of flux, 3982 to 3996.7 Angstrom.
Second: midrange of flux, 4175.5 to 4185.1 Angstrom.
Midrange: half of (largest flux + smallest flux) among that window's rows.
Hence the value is 14.1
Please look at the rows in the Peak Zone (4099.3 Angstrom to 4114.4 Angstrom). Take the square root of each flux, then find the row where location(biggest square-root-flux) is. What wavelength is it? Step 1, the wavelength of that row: 4113.45 Angstrom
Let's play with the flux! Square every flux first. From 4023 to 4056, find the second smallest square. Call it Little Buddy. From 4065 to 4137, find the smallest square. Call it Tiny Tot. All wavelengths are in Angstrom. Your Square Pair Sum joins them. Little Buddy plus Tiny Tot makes 329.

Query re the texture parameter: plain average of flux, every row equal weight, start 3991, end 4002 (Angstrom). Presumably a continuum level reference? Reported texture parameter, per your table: 16.4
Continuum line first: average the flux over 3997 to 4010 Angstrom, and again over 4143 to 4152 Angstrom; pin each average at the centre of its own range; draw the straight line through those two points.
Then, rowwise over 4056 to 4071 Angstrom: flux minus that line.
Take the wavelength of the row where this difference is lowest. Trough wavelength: 4064.49 Angstrom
